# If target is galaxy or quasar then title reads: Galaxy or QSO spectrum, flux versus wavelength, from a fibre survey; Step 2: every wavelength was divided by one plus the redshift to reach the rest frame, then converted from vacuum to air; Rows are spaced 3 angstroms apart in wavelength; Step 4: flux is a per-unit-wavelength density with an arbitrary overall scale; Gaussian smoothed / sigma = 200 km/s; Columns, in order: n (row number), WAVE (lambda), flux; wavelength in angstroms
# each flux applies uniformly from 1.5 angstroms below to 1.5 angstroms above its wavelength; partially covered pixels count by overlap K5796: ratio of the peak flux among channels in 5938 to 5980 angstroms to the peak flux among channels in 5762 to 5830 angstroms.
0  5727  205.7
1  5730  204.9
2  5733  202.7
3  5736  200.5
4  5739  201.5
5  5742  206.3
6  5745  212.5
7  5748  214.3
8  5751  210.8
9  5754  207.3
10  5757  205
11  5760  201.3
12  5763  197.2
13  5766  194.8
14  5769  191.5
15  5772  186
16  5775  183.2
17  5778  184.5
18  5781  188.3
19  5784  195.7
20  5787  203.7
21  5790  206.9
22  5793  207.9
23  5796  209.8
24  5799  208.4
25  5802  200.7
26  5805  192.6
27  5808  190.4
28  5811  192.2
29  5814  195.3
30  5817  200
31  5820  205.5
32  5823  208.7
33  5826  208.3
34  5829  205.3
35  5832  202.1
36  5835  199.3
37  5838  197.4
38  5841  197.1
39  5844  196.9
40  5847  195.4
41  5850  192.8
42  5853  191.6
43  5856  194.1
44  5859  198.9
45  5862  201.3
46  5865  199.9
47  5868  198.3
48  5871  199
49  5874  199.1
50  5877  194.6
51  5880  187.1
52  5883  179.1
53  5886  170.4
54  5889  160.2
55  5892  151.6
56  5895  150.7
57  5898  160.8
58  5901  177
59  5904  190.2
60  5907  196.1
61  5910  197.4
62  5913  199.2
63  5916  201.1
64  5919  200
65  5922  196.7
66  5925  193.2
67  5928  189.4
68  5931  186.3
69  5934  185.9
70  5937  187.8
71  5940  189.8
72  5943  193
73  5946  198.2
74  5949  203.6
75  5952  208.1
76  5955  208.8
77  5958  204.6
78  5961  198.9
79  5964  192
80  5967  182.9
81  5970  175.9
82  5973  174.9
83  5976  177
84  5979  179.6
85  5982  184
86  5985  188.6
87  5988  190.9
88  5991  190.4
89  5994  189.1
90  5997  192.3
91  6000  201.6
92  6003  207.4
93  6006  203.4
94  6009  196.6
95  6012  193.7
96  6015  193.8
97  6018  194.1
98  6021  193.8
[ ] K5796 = 1.00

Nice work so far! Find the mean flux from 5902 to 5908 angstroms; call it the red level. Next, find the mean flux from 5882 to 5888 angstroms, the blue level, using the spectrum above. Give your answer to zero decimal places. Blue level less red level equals -18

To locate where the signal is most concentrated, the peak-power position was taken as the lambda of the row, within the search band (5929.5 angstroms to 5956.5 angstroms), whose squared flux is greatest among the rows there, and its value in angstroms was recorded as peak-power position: 5955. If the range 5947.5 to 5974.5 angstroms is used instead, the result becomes 5955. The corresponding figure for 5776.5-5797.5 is 5796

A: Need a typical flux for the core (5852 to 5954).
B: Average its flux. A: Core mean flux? 189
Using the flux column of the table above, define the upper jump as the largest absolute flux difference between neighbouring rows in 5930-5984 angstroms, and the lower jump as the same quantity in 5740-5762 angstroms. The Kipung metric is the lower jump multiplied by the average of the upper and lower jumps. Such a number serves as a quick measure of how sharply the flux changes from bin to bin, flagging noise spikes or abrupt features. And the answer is 47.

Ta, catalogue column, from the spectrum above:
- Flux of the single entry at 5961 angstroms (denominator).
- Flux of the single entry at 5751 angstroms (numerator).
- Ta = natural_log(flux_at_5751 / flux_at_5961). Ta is 0.058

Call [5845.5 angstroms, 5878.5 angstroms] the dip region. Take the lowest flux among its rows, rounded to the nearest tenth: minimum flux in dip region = 191.6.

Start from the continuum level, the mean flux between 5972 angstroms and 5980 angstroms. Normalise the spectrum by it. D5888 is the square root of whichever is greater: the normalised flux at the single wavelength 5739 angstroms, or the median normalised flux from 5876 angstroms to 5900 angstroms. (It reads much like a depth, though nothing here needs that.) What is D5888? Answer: 1.066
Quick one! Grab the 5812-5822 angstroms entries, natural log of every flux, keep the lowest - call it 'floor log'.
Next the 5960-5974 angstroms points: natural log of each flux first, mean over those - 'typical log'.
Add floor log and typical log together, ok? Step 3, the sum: 10.5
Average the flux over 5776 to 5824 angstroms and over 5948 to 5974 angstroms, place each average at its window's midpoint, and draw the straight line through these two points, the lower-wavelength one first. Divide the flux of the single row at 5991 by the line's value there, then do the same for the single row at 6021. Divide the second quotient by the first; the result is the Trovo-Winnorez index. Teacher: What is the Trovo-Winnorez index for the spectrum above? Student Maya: 1.02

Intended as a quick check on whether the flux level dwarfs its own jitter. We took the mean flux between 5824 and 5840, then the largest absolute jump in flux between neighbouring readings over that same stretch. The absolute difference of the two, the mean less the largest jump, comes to 199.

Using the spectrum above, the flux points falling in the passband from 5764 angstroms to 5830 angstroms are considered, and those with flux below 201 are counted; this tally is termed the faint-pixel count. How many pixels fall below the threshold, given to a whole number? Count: 13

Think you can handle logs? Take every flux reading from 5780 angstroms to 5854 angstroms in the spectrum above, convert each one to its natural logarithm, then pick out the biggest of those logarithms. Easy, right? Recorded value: 5.346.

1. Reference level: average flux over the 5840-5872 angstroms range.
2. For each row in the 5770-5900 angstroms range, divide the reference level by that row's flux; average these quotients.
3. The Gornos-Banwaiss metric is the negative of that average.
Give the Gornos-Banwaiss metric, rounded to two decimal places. -1.03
